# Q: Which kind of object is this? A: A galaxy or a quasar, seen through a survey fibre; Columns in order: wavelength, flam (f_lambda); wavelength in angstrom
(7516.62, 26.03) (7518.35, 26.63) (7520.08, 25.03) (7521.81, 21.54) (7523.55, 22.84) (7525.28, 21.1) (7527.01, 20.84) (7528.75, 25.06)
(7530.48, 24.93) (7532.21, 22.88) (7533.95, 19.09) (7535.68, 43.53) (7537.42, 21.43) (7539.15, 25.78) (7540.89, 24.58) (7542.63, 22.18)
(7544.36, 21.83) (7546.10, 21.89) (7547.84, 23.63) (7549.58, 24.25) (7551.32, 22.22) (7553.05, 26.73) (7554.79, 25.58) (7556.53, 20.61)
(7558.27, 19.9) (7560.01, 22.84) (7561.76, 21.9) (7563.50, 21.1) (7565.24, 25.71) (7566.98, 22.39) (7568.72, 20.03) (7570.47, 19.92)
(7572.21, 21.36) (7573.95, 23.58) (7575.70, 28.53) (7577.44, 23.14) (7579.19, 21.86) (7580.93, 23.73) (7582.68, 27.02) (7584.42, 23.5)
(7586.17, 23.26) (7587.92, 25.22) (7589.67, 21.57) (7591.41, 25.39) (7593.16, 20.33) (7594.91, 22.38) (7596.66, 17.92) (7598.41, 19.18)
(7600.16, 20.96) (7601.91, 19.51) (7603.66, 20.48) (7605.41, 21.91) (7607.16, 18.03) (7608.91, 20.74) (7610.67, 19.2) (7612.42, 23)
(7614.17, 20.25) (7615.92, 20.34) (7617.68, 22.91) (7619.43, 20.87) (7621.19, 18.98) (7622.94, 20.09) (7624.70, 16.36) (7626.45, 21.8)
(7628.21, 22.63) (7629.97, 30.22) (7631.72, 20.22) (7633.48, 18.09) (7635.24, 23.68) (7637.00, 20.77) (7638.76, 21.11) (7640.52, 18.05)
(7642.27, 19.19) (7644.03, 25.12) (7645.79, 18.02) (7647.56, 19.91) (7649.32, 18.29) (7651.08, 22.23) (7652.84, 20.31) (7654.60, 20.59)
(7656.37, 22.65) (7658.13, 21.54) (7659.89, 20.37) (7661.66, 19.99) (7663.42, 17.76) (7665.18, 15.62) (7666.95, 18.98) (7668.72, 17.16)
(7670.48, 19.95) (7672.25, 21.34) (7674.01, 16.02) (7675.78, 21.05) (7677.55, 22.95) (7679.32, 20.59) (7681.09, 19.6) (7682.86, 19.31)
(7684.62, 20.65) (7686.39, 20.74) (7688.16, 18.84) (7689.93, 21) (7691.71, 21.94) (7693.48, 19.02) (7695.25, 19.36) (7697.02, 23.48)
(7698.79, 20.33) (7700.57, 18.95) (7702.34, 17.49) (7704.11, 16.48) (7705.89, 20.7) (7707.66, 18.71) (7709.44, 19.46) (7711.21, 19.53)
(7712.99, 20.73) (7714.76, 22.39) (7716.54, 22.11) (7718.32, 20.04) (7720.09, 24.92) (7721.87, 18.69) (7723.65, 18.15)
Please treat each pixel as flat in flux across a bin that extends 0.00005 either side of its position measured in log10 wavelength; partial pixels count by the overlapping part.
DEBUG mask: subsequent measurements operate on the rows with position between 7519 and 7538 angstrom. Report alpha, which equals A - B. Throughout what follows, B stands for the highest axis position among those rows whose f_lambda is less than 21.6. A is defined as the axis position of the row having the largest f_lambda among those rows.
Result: -1.7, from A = 7535.68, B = 7537.42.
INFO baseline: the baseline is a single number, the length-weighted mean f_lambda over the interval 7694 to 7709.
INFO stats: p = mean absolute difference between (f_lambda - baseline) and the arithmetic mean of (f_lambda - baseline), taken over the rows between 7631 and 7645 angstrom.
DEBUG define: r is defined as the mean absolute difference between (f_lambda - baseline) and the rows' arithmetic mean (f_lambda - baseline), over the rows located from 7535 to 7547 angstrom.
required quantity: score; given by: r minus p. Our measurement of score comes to 3.15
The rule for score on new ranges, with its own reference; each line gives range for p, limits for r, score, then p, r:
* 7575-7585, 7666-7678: -0.17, 2.1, 1.9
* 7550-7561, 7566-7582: -0.32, 2.1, 1.8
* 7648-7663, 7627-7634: 2.67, 1.0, 3.7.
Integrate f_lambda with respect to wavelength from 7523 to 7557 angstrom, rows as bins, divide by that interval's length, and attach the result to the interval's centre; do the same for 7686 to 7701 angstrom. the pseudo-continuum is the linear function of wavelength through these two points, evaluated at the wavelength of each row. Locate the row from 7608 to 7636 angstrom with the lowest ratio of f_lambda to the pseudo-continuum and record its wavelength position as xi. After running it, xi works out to 7624.70 angstrom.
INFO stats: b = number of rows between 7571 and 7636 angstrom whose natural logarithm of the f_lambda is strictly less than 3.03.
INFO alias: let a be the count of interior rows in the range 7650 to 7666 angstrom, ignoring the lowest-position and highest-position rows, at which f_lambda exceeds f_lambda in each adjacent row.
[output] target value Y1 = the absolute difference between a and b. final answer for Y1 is 13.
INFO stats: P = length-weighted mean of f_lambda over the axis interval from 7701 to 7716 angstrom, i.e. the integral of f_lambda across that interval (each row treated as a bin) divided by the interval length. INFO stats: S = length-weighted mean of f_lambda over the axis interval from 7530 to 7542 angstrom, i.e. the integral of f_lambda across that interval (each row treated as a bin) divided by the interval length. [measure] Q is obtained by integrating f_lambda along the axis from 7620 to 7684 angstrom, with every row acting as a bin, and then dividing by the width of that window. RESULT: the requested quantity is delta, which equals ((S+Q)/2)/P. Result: 1.19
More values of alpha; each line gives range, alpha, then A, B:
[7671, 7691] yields -12.4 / 7677.55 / 7689.93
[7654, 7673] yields -15.9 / 7656.37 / 7672.25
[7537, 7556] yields 15.6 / 7553.05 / 7537.42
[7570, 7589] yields 3.5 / 7575.70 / 7572.21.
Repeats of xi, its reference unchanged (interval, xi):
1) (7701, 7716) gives 7704.11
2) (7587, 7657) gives 7624.70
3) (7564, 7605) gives 7596.66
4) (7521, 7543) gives 7533.95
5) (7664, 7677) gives 7665.18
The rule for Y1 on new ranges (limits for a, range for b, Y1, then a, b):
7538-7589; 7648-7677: 5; 6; 11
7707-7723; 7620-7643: 5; 2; 7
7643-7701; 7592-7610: 3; 9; 6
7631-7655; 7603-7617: 0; 5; 5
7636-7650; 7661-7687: 8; 3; 11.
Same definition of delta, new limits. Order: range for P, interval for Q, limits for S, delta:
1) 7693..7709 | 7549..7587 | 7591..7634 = 1.13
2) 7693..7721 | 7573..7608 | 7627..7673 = 1.06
